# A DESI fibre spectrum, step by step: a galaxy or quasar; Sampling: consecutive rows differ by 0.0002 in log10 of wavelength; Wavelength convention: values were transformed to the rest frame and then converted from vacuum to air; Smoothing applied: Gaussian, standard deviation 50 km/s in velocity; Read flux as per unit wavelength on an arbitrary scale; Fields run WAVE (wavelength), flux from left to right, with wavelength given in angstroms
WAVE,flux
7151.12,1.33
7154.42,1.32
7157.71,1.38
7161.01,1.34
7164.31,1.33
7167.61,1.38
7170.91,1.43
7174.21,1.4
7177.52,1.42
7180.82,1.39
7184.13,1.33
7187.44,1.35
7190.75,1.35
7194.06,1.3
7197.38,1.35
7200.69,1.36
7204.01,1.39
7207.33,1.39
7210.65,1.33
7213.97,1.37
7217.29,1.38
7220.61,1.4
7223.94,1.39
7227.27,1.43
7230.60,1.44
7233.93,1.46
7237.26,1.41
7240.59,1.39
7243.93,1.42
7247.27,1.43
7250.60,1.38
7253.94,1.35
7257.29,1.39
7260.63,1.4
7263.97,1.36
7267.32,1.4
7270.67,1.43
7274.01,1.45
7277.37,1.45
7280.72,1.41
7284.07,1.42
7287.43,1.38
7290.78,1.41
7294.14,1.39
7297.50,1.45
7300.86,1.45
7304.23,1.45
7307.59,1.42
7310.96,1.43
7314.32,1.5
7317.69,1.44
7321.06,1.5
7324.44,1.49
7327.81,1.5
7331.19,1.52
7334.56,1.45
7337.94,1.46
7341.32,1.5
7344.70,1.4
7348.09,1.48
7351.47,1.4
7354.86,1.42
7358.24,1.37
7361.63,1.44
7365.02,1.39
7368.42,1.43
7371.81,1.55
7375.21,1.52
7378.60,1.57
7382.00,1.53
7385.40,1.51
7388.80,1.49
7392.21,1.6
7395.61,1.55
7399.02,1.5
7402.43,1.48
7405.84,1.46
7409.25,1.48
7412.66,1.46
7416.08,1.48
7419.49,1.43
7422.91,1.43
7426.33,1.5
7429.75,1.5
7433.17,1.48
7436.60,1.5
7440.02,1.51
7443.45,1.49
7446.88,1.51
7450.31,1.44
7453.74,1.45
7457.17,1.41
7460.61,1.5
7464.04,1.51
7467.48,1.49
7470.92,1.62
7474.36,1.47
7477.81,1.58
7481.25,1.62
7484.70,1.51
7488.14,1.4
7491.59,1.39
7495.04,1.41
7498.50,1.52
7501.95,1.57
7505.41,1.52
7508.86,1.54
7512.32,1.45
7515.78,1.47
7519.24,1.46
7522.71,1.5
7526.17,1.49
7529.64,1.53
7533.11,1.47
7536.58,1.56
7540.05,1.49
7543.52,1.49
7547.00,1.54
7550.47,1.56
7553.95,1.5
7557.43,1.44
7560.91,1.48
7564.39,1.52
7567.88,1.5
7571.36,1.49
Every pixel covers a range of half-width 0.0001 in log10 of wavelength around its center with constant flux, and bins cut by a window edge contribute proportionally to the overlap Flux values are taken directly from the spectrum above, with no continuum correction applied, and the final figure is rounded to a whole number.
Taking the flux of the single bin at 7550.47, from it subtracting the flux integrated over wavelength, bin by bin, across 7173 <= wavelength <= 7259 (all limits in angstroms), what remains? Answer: -118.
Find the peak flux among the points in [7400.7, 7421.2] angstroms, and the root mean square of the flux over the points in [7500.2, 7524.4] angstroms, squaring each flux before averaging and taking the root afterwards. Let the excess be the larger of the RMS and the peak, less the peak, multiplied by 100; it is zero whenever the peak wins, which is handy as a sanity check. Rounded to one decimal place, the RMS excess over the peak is 2.2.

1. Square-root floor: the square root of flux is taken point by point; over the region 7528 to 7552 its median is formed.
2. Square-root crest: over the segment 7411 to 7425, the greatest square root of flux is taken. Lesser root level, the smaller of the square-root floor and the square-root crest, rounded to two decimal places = 1.22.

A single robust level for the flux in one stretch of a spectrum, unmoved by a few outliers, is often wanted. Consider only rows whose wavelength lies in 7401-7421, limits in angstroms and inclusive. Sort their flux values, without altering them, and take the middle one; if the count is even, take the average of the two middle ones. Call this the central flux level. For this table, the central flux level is 1.47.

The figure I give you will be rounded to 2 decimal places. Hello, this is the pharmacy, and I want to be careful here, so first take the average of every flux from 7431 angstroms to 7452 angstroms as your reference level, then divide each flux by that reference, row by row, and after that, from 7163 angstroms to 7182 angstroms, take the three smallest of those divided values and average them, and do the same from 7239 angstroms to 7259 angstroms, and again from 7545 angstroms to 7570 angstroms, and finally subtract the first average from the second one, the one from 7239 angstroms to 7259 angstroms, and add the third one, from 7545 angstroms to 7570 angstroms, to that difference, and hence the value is 0.99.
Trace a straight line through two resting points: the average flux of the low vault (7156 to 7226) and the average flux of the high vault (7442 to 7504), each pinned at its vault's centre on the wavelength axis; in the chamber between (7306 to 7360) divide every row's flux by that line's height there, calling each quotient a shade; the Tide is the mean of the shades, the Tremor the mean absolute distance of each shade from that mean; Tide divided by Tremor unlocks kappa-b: 37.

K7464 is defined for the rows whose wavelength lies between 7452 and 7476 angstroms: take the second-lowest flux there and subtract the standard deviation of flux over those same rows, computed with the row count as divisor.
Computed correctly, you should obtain 1.39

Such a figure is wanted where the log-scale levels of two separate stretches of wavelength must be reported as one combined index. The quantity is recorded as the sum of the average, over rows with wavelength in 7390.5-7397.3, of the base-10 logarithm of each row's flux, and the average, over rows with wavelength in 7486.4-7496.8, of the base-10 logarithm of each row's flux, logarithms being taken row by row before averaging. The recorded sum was 0.343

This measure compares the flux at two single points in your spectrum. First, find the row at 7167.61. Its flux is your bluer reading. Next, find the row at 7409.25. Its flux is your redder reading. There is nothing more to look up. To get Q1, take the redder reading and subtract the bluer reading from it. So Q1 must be 0.10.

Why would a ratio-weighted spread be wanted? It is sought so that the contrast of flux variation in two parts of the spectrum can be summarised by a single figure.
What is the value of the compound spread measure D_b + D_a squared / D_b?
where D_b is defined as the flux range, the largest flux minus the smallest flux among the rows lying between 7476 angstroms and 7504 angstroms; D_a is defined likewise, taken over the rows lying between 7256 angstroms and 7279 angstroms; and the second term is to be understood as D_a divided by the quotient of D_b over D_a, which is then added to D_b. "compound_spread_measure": 0.27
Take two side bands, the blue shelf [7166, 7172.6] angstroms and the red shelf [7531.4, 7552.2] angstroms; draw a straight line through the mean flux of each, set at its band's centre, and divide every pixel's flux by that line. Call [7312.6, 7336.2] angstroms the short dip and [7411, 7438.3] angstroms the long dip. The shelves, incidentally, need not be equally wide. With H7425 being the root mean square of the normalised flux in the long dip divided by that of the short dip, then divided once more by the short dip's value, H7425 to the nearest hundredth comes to 0.95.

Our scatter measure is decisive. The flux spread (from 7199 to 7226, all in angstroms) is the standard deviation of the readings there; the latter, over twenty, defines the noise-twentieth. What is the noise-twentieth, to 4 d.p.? 0.0011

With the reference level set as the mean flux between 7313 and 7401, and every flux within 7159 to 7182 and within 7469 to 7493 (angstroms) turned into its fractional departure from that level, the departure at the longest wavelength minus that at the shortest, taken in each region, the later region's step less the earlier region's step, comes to -0.189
